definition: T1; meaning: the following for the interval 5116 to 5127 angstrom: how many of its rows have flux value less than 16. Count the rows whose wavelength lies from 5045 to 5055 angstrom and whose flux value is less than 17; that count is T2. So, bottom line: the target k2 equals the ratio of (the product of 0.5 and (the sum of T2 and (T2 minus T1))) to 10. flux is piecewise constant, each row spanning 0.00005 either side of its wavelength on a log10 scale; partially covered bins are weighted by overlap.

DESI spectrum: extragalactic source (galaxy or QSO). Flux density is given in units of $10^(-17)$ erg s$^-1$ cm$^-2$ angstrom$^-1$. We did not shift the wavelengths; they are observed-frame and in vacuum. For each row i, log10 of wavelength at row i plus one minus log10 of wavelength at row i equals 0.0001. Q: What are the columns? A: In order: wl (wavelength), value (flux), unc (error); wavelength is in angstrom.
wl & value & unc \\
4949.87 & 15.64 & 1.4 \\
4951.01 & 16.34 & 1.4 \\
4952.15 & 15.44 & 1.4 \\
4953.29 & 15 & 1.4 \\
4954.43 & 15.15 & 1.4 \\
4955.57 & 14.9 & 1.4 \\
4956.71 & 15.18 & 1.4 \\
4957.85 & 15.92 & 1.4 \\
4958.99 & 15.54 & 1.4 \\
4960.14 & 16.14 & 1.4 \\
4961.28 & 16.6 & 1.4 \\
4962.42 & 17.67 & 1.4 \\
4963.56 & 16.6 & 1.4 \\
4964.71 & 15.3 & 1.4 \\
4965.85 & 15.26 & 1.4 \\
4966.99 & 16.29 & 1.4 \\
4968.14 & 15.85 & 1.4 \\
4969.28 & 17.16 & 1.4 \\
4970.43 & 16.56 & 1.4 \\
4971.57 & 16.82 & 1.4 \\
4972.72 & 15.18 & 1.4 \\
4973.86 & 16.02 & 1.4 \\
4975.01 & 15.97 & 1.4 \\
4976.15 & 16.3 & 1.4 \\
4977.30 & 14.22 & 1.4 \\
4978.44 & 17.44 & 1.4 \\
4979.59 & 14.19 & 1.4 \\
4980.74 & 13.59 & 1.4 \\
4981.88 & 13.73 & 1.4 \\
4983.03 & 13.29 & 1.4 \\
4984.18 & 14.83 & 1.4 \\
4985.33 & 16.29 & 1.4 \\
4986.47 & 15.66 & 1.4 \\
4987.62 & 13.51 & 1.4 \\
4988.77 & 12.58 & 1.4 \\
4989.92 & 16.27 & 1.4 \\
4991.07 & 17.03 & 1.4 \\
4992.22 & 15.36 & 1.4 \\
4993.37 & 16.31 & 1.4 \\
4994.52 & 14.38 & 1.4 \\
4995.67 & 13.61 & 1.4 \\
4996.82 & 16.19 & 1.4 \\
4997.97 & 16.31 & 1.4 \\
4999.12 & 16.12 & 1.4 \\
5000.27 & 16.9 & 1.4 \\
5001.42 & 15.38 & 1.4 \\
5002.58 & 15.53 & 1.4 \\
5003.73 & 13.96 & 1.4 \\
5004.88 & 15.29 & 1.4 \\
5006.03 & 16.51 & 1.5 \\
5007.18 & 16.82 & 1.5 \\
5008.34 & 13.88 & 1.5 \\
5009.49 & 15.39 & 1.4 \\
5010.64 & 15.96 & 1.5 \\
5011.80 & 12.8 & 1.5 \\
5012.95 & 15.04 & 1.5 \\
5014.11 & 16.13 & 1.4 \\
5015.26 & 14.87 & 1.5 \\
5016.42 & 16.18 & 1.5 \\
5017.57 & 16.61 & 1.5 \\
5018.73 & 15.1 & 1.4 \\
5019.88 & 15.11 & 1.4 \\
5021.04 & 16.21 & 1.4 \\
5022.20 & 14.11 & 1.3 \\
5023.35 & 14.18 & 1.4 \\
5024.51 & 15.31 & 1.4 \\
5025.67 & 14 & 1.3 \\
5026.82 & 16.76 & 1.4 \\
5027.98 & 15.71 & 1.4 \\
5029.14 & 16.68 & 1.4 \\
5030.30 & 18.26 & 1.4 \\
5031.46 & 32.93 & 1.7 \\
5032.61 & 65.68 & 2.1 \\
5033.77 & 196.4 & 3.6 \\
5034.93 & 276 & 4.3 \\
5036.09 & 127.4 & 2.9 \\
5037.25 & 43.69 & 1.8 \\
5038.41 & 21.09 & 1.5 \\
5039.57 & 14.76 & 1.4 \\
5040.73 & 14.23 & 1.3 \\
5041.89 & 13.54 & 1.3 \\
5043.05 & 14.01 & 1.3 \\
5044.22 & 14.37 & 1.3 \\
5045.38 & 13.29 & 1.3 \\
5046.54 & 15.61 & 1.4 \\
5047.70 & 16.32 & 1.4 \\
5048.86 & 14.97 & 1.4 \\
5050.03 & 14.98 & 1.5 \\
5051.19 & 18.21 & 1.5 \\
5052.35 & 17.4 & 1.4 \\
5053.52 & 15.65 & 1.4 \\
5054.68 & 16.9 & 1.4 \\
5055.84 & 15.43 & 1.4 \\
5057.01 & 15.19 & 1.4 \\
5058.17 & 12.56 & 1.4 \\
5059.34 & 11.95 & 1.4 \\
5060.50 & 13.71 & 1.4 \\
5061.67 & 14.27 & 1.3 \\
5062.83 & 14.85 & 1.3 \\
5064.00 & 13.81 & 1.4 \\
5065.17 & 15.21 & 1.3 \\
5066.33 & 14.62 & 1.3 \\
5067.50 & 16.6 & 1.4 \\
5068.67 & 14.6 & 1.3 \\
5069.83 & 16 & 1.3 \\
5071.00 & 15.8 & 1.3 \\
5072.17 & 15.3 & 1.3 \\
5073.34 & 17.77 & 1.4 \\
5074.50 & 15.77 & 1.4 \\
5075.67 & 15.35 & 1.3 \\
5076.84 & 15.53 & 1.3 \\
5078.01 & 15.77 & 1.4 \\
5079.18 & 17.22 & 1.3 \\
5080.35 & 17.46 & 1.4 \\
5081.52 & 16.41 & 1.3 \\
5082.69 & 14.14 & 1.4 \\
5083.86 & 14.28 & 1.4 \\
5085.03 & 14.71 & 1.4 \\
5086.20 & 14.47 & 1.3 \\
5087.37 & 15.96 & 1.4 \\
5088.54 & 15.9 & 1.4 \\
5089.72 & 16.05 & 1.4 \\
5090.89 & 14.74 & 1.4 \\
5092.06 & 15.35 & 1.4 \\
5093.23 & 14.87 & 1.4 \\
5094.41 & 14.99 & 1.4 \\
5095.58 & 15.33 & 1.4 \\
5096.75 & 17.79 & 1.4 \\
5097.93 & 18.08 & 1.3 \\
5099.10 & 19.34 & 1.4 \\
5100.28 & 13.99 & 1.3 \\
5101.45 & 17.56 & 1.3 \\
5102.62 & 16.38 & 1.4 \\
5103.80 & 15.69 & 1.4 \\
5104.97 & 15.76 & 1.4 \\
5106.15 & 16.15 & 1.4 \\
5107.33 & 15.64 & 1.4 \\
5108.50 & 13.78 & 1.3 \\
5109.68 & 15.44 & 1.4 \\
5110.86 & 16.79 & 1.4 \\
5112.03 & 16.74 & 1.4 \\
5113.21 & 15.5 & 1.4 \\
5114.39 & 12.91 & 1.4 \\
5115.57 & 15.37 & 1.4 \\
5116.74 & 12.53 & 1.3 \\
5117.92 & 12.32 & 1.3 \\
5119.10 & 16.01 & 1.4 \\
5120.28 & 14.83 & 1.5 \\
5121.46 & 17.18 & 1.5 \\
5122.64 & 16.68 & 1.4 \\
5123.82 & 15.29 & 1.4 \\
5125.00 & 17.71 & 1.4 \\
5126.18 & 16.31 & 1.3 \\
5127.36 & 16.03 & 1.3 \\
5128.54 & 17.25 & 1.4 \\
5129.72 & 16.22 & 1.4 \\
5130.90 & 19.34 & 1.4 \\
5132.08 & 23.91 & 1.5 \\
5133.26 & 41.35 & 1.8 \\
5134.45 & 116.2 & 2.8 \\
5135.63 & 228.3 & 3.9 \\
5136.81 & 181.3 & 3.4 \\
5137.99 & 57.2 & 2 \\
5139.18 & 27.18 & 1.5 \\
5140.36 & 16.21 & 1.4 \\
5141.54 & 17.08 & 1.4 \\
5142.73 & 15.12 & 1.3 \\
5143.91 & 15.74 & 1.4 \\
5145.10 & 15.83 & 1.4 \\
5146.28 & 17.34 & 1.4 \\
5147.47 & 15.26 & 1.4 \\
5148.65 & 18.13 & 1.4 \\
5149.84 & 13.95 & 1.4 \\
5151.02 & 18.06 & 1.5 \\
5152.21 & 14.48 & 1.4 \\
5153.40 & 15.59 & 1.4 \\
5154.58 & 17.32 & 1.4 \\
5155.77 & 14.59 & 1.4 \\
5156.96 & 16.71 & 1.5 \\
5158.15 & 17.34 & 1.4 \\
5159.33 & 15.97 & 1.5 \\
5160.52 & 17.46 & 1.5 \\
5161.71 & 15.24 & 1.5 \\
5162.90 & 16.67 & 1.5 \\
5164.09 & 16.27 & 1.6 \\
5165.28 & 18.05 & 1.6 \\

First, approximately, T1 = 4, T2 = 7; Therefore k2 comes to 0.50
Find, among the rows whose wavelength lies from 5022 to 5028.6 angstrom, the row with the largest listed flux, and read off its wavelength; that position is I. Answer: 5026.82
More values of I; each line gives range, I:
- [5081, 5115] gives 5099.10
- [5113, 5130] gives 5125.00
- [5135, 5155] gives 5135.63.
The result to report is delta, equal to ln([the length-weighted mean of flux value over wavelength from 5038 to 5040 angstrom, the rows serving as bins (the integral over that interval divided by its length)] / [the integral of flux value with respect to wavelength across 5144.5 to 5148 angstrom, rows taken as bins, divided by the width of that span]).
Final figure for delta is 0.10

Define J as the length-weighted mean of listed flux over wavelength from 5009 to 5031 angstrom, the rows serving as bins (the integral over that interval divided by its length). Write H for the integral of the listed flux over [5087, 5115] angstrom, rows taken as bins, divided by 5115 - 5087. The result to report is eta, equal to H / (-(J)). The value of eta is -1.02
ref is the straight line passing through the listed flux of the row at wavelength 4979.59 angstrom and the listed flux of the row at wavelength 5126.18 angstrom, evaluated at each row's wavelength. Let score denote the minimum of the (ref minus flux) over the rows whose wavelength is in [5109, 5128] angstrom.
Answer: -1.4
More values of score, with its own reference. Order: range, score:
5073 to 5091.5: -2.2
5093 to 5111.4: -3.4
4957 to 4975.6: -3.7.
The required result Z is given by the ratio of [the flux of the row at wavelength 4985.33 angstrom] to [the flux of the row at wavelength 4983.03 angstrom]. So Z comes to 1.23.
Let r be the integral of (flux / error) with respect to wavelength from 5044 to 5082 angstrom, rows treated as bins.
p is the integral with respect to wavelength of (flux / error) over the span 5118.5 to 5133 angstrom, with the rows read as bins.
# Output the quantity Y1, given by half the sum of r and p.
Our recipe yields 306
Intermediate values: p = 181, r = 430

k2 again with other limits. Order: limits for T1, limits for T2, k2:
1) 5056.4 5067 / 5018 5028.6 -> 0.45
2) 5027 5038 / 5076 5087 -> 0.65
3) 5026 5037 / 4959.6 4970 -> 0.65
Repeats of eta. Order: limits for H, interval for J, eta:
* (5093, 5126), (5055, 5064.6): -1.12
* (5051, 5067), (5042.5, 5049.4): -1.01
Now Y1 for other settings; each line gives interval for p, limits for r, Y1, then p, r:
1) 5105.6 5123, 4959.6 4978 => 201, 189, 212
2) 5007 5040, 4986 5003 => 374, 561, 187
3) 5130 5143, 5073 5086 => 246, 341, 151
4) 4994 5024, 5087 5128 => 394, 322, 467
